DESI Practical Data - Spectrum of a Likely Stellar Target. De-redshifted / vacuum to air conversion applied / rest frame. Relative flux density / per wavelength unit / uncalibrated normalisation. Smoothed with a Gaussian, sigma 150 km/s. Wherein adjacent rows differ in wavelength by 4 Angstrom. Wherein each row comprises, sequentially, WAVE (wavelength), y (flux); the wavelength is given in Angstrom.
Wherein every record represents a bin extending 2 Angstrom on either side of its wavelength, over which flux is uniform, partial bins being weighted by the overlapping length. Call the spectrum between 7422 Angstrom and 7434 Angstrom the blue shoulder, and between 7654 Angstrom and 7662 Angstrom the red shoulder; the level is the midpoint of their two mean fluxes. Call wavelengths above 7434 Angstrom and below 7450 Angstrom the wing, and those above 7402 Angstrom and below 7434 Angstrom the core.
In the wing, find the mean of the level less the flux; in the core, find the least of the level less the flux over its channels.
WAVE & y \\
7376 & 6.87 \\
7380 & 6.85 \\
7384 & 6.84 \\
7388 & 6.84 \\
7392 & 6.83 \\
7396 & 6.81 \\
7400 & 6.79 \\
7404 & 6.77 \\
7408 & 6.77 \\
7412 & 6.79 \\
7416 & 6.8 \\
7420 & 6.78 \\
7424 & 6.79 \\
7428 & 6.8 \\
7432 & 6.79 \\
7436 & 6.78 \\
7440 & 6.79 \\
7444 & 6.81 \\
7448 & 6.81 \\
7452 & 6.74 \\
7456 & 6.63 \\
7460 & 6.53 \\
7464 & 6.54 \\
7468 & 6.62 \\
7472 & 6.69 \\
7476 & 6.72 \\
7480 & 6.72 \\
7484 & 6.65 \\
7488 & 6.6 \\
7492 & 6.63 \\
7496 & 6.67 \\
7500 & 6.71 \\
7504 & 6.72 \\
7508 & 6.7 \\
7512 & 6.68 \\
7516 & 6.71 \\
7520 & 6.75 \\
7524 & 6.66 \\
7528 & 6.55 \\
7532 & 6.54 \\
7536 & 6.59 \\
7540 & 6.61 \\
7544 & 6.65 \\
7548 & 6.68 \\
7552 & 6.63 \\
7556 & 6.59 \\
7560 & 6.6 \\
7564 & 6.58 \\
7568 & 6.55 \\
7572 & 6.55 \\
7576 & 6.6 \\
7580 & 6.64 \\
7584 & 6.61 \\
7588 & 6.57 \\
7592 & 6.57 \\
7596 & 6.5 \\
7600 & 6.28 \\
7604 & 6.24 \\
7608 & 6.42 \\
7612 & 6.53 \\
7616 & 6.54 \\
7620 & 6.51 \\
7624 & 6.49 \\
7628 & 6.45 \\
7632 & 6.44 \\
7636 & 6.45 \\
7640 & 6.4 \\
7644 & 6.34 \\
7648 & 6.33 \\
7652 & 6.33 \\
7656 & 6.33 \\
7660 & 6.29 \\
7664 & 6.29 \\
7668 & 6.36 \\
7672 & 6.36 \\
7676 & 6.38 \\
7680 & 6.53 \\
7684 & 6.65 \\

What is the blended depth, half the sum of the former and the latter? -0.247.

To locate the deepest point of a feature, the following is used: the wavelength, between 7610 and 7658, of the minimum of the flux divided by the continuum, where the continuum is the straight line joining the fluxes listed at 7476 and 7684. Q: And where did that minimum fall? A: 7648 Angstrom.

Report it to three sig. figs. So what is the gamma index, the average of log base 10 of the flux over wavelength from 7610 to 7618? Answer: 0.815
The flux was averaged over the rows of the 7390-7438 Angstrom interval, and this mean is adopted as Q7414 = 6.79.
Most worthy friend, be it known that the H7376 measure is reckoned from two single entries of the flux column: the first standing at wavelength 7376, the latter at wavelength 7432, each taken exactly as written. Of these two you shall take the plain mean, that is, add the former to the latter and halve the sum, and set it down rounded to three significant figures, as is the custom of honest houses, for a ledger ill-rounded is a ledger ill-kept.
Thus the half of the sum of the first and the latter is 6.83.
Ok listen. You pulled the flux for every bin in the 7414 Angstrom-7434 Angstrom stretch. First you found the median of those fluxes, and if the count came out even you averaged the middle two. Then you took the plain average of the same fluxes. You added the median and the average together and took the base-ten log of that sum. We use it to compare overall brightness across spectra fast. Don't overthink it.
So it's 1.13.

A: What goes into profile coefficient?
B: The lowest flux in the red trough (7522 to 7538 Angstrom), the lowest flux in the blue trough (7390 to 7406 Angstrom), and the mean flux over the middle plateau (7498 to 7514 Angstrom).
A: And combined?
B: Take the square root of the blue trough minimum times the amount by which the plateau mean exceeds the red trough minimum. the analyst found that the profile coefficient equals 1.0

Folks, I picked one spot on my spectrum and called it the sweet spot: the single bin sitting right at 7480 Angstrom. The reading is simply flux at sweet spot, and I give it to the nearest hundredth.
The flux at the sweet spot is 6.72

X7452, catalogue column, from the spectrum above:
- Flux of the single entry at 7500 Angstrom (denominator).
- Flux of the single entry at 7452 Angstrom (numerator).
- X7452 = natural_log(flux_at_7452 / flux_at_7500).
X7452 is 0.004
